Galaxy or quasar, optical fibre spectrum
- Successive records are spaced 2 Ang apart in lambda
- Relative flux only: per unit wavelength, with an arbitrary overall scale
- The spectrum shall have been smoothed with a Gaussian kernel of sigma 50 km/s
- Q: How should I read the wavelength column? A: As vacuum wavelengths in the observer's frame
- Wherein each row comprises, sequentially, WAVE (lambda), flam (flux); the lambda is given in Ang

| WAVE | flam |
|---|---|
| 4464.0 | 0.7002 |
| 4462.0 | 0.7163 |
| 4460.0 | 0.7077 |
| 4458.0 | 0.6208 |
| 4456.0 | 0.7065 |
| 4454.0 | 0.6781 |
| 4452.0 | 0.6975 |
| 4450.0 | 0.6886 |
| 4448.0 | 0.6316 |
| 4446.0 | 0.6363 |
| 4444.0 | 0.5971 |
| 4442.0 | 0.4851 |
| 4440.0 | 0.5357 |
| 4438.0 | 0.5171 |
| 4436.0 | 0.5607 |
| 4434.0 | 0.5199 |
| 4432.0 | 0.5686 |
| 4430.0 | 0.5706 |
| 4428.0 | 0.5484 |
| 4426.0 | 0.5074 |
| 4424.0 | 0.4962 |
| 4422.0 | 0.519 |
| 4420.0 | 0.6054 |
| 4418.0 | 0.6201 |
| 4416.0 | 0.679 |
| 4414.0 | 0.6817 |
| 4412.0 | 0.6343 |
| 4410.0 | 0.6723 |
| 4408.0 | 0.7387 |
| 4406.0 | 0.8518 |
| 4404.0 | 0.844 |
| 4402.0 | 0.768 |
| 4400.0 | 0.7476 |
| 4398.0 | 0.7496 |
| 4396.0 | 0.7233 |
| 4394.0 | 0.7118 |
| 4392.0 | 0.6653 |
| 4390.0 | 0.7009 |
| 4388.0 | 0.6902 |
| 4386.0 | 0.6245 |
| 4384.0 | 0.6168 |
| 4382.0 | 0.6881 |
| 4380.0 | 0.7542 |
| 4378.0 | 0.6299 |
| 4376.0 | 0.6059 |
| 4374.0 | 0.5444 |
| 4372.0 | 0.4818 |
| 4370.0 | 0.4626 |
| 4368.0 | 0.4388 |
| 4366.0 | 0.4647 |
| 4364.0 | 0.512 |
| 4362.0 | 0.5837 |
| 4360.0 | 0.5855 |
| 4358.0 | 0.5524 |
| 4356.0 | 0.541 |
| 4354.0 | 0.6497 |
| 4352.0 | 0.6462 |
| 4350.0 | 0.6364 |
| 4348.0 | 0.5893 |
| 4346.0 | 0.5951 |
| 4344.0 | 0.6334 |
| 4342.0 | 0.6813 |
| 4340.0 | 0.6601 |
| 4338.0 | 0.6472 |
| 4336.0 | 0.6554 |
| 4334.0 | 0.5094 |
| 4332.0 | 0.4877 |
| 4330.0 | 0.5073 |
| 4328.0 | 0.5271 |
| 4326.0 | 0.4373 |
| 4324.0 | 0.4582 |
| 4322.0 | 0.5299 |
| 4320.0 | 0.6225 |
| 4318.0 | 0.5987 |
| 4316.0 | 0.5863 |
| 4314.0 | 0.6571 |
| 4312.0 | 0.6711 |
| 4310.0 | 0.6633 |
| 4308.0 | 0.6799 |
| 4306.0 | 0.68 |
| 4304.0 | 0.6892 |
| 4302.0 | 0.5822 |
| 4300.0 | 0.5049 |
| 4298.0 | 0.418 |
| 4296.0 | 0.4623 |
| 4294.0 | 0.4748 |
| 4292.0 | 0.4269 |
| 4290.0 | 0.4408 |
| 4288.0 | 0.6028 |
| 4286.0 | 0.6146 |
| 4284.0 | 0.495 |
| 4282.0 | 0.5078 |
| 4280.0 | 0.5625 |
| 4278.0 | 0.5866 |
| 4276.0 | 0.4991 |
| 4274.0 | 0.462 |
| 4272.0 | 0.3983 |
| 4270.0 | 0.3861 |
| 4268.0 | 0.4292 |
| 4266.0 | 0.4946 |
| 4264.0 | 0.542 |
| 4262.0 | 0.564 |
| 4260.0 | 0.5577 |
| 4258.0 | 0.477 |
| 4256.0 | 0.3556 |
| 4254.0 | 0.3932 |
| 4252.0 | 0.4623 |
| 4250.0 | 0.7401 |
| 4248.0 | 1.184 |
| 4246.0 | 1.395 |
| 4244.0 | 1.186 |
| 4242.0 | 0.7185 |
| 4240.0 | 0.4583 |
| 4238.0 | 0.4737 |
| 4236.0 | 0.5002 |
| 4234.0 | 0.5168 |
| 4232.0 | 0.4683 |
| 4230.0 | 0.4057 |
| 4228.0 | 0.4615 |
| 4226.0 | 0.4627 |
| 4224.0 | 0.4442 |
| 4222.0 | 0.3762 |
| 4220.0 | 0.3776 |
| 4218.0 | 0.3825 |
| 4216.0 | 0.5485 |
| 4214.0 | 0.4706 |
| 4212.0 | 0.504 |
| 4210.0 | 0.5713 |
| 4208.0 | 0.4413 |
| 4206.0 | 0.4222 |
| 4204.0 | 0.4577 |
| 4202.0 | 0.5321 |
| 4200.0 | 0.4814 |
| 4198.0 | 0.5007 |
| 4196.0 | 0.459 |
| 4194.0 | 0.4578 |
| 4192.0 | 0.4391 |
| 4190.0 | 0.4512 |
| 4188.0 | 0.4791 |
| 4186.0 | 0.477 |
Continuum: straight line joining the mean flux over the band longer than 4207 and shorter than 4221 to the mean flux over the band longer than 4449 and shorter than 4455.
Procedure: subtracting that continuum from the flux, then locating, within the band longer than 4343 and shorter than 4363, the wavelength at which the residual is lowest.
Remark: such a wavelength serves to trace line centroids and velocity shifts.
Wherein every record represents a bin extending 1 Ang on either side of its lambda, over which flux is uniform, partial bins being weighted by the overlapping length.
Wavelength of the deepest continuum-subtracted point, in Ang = 4356.0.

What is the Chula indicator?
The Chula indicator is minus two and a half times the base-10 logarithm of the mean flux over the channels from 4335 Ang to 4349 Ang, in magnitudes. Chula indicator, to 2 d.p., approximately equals 0.49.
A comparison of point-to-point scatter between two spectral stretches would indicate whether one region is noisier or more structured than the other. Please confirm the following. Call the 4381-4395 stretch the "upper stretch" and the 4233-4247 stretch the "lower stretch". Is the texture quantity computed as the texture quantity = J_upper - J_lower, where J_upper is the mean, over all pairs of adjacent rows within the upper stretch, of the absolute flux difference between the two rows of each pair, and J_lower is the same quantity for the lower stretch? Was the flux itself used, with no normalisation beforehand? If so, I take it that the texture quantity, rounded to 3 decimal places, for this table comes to -0.126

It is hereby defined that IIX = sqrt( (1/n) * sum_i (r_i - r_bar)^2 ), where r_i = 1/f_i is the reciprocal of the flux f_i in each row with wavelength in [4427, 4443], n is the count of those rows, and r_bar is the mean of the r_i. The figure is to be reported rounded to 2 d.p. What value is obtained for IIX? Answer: 0.10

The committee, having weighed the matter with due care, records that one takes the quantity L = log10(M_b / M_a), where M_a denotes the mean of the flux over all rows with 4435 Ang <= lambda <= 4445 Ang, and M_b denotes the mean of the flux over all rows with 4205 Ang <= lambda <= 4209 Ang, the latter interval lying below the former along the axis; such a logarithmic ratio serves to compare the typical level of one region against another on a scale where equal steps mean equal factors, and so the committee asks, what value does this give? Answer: -0.10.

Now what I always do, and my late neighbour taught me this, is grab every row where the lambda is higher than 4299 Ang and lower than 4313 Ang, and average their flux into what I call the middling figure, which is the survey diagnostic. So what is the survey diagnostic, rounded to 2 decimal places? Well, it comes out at 0.64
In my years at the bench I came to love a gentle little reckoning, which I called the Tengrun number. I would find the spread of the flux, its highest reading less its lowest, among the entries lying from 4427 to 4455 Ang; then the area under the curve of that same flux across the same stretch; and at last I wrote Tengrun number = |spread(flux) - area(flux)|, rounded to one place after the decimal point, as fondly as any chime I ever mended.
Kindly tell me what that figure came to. 16.3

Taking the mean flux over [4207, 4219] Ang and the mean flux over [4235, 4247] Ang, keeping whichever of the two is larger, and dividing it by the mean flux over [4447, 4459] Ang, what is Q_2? 1.18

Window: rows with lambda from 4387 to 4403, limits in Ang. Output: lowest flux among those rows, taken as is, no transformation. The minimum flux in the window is 0.6653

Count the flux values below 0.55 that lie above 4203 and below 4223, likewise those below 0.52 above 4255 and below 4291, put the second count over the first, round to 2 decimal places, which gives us 1.22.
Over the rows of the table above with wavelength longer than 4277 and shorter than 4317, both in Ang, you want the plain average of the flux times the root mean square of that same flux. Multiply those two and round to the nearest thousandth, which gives 0.324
